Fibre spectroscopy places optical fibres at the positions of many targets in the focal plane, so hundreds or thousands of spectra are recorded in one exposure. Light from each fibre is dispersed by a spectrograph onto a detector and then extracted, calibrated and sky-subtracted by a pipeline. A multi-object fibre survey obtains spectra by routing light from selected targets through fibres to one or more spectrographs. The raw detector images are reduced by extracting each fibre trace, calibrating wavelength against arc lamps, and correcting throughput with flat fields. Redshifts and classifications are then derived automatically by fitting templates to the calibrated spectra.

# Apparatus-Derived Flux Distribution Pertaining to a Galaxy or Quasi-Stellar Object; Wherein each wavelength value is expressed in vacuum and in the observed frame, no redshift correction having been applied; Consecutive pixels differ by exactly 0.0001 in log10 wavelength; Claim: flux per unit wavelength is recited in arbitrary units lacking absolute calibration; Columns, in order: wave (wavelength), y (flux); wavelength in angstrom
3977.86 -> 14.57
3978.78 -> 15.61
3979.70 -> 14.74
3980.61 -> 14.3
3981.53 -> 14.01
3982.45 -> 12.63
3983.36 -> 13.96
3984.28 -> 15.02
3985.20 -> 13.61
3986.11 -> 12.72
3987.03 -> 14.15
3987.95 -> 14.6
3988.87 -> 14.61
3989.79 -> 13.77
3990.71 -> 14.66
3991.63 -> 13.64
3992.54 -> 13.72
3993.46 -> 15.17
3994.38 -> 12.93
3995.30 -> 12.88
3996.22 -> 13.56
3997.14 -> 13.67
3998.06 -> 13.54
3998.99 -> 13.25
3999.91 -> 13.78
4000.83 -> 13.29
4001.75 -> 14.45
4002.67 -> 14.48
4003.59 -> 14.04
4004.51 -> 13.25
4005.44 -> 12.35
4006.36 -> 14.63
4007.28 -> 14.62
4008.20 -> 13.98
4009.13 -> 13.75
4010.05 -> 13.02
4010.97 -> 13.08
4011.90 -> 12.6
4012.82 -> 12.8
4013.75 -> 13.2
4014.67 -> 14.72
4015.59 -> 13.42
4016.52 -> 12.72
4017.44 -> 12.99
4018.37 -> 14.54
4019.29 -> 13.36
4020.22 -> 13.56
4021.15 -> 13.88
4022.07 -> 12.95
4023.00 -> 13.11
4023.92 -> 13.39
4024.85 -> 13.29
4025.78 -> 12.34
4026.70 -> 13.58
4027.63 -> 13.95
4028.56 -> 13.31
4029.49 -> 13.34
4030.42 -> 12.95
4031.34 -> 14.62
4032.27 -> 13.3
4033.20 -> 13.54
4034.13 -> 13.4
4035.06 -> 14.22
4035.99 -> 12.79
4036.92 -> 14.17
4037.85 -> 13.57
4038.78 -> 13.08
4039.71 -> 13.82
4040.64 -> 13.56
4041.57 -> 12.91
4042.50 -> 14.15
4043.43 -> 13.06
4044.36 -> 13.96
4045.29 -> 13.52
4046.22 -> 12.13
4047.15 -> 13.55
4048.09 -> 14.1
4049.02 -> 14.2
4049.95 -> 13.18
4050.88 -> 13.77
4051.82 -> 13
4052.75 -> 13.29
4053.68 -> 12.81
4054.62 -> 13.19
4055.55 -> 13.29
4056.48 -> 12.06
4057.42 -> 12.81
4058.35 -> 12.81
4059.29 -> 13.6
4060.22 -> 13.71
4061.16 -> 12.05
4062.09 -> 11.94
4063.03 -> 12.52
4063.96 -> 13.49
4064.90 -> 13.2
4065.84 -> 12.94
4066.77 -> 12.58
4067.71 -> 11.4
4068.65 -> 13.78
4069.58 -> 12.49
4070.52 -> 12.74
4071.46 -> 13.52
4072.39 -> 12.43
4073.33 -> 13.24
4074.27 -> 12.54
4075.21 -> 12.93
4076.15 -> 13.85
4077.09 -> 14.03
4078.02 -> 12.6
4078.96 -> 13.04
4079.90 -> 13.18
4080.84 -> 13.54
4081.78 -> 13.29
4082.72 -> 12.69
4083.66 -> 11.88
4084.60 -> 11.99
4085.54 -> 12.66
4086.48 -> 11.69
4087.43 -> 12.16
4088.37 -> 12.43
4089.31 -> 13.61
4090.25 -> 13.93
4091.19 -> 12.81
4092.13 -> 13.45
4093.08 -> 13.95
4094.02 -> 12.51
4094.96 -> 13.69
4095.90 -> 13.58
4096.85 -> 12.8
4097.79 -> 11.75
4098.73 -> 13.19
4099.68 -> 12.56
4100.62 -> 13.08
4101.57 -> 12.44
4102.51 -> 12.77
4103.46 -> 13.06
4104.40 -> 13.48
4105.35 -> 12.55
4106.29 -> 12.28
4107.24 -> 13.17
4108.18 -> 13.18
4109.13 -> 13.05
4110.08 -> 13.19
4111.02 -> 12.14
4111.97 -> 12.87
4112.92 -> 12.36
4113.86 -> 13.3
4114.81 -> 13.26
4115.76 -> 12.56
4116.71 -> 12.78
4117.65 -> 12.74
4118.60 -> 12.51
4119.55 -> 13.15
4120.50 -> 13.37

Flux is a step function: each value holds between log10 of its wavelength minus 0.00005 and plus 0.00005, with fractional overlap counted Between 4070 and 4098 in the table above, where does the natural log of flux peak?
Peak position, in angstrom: 4077.09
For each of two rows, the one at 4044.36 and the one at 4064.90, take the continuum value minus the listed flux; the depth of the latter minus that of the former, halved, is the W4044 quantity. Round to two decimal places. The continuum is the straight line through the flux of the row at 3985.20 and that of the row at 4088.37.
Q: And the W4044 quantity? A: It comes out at 0.26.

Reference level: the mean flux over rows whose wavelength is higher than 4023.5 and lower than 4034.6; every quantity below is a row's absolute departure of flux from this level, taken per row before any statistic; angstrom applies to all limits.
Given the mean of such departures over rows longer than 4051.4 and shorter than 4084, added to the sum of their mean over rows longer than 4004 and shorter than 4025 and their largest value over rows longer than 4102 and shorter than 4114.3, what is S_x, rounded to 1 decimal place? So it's 2.4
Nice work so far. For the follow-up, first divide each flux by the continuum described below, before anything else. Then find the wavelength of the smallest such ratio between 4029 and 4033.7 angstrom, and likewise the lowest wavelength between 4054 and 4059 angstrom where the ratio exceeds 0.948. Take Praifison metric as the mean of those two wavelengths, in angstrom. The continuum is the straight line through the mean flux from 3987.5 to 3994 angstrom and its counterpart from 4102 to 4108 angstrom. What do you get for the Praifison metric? 4042.5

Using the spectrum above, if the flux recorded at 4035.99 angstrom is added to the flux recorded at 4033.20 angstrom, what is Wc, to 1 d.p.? 26.3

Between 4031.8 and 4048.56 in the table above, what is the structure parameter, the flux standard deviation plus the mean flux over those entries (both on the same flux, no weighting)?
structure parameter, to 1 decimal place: 14.0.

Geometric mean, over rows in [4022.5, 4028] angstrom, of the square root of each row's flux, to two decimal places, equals 3.64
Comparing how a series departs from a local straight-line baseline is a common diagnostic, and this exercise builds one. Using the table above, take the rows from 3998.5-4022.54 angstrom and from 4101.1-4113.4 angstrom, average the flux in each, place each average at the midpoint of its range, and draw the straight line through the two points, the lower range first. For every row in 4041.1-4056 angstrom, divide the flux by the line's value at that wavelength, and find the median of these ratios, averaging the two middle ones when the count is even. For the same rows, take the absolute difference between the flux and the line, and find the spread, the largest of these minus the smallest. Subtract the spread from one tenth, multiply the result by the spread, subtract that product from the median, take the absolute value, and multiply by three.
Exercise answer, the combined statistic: 6.5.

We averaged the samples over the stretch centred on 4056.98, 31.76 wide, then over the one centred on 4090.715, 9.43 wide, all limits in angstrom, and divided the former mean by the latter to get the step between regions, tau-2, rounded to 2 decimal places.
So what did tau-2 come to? 1.00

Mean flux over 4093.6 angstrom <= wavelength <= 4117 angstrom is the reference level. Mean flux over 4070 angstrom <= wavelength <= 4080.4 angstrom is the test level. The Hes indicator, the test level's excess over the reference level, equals 0.24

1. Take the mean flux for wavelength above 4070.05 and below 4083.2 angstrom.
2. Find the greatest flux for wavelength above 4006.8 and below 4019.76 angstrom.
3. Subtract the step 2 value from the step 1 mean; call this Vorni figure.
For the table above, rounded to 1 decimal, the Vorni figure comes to -1.6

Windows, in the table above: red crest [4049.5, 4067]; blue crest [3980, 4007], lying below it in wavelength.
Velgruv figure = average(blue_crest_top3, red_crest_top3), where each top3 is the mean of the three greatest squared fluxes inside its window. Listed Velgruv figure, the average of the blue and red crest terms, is 206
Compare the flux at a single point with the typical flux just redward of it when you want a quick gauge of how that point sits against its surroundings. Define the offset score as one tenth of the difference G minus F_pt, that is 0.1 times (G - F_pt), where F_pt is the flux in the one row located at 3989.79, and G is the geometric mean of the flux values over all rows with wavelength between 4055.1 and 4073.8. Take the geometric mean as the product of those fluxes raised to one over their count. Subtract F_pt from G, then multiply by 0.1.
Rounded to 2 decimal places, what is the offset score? -0.10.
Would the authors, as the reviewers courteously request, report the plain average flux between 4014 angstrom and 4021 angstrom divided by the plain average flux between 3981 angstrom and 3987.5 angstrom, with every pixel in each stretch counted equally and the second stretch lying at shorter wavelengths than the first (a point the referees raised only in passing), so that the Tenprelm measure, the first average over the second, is 0.99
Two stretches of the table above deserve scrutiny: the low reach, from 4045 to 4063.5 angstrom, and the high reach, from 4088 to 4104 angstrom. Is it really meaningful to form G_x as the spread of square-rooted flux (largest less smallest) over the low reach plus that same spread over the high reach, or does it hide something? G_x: 0.620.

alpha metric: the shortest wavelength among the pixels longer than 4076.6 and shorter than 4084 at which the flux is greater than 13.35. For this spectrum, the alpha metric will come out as 4077.09 angstrom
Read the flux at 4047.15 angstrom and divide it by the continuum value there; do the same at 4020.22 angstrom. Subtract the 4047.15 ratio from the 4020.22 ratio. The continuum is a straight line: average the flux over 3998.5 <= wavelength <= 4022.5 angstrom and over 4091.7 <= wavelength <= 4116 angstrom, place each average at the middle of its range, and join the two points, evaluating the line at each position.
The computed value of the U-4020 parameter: -0.013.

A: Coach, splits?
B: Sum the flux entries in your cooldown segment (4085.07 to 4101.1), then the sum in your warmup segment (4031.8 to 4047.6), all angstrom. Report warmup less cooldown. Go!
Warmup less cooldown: 8.9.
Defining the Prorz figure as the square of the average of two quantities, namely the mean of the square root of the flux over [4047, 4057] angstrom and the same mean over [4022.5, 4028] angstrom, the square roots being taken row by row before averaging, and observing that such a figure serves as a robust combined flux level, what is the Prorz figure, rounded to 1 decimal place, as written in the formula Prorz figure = 13.3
